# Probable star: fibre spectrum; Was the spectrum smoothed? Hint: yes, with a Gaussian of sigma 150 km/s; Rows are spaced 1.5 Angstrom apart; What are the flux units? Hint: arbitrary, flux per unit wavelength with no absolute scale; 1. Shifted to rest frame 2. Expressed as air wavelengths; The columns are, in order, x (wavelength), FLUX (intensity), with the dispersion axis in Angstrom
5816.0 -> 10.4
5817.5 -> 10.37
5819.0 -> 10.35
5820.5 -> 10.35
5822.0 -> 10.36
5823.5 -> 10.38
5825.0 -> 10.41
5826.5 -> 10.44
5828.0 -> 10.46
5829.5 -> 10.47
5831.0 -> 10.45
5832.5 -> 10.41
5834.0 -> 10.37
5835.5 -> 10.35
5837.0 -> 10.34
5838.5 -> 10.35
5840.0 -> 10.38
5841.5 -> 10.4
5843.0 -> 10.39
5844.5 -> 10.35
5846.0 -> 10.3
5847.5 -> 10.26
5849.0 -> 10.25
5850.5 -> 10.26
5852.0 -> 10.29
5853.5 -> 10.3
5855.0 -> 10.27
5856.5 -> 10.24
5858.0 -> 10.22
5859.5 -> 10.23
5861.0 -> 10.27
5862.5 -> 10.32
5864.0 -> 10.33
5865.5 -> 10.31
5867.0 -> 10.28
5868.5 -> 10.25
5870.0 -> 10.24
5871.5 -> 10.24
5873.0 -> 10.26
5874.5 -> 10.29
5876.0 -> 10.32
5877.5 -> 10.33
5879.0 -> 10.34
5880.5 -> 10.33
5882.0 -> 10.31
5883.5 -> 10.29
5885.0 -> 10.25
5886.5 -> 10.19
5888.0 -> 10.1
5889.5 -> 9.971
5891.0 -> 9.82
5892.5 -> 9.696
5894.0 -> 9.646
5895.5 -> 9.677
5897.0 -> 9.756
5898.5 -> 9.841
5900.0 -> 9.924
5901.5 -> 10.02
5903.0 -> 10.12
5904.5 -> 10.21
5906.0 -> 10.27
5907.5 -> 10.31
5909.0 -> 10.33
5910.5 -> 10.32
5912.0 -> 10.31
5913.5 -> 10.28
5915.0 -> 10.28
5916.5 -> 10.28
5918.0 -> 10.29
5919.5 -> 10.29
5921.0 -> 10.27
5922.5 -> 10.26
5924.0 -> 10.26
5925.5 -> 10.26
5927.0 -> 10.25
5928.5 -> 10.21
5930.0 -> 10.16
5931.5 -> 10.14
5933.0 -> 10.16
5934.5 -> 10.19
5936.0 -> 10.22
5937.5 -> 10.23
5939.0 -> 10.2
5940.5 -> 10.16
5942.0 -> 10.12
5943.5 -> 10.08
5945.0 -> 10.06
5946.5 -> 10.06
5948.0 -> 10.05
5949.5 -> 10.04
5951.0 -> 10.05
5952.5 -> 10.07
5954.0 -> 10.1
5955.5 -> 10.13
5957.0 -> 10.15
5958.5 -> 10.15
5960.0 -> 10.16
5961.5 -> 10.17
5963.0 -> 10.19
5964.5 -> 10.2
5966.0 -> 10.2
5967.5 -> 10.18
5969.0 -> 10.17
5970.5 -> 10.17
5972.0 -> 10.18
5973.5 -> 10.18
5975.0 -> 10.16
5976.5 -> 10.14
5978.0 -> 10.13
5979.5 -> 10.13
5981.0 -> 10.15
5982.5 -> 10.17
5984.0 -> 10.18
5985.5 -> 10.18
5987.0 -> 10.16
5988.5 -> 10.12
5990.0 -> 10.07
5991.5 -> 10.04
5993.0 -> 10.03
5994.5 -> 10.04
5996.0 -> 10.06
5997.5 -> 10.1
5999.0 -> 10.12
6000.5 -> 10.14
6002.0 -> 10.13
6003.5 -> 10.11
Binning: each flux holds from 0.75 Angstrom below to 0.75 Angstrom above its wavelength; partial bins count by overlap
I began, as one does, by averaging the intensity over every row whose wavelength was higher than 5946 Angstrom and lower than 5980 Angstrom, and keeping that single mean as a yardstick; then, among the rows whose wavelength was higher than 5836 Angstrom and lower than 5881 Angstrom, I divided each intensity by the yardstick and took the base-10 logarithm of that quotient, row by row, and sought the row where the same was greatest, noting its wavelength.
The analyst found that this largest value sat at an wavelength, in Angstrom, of 5841.5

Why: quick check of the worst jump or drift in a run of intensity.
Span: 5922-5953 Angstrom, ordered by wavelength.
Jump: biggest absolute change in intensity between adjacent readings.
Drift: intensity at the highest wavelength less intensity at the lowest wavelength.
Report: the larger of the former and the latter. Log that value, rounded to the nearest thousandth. 0.050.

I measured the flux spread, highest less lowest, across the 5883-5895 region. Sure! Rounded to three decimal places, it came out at 0.644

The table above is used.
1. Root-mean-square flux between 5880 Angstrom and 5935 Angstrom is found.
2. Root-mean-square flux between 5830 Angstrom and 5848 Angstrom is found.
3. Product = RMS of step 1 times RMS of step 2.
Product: 105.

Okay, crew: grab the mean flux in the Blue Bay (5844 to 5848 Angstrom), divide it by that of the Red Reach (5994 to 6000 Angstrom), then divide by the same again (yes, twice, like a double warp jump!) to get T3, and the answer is 0.101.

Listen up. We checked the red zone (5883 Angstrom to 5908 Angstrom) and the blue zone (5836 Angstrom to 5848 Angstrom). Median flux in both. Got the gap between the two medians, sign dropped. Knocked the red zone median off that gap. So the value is -9.7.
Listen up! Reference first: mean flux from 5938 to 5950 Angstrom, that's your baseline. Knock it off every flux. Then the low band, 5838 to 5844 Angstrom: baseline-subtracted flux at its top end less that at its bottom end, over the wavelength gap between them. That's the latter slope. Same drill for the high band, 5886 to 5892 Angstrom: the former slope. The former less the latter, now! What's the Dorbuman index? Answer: -0.091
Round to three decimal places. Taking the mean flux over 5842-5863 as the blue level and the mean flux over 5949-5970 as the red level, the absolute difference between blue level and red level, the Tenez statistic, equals 0.142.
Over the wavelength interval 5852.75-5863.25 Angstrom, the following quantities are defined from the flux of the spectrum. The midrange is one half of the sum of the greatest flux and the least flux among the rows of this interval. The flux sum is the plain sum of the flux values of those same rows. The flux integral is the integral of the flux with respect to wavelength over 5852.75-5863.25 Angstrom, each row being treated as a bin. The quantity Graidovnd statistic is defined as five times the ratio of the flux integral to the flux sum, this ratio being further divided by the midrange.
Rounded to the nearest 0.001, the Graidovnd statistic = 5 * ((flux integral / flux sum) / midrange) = 0.730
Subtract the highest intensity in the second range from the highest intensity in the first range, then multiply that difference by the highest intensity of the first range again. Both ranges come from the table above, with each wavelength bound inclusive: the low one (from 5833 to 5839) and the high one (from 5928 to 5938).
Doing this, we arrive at 1.5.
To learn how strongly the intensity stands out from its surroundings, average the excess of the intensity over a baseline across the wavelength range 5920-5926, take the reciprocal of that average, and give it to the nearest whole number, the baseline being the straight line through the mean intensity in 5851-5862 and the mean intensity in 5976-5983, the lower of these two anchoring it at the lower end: 15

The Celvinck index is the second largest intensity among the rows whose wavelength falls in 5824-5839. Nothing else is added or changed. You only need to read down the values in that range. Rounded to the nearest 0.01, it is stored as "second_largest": 10.46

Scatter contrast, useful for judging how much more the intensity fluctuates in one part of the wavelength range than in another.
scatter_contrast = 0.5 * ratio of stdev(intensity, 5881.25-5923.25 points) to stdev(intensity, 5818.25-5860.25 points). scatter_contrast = 1.6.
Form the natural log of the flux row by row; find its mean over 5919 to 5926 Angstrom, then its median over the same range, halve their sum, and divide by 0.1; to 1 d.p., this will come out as 23.3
